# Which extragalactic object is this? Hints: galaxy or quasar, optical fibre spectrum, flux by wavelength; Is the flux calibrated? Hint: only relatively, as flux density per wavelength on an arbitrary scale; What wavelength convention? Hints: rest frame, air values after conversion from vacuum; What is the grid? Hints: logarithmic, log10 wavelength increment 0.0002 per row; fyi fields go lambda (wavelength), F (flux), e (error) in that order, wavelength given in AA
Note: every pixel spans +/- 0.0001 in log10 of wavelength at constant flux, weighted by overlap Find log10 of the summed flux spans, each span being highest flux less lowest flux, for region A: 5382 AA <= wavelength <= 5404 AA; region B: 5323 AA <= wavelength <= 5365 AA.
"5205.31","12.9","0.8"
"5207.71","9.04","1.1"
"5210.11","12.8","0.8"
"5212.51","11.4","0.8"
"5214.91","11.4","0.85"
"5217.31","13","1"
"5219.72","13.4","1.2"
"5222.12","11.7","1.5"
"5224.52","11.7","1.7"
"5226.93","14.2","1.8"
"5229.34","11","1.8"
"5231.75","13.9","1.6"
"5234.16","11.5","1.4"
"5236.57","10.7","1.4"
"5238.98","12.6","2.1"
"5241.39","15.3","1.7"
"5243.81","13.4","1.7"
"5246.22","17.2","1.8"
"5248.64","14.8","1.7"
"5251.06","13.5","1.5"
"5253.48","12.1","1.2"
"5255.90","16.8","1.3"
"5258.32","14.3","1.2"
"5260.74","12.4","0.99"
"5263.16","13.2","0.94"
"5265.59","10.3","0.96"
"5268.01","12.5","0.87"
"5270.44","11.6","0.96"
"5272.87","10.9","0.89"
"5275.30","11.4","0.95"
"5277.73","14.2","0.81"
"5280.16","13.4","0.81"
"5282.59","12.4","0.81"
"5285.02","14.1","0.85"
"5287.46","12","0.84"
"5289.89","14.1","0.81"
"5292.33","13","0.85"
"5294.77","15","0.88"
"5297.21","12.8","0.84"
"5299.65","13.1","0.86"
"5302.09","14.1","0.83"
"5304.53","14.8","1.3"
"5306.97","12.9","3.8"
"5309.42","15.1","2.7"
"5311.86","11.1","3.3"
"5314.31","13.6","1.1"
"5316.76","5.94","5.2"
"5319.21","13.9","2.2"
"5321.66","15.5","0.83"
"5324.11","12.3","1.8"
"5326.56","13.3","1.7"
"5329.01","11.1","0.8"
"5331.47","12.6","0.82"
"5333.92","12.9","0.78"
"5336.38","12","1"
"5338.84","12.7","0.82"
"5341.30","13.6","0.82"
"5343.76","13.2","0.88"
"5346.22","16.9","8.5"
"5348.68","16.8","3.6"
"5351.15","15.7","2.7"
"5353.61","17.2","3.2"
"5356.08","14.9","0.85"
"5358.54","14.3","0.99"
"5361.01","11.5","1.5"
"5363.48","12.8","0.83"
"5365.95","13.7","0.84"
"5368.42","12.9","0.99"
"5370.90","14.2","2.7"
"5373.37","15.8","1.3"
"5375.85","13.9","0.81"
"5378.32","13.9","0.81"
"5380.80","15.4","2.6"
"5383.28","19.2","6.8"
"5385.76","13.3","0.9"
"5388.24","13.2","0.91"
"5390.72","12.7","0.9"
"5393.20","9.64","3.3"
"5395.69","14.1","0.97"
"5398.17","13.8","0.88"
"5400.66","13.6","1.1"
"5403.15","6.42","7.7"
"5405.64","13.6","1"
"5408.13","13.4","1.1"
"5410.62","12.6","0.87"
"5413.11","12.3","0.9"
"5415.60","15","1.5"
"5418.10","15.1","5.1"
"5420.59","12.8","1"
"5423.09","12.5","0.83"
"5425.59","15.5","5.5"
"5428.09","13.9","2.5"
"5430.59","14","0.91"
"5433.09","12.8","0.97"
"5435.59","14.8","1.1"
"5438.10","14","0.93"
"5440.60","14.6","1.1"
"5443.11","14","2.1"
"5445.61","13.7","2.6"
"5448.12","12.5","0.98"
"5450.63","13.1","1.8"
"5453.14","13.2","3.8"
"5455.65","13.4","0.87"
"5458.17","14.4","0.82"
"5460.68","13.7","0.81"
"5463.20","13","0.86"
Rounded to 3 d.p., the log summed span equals 1.276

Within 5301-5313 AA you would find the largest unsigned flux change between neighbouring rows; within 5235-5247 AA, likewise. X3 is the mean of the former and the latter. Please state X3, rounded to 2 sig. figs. 3.9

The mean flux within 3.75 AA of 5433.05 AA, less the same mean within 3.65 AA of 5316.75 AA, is 2.7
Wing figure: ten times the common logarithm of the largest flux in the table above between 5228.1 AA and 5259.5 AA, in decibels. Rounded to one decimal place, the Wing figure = 12.4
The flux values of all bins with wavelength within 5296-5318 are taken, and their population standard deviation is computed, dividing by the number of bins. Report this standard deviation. 2.6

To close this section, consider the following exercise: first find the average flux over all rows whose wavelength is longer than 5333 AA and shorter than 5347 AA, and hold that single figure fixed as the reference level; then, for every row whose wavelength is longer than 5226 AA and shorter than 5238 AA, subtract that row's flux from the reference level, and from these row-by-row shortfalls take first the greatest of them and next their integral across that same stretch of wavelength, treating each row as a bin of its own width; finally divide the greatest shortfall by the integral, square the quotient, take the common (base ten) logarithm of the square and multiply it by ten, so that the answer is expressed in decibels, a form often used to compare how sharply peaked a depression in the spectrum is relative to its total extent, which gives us -15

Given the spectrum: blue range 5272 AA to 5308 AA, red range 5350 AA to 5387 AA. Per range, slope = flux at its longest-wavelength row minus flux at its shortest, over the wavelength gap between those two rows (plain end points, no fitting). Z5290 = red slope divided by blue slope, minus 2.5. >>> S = -3.7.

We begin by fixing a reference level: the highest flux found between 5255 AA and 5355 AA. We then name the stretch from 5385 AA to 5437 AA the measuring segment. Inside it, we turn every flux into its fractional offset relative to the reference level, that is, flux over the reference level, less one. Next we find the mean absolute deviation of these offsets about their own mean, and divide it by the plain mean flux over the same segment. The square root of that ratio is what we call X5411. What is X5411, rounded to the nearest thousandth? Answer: 0.074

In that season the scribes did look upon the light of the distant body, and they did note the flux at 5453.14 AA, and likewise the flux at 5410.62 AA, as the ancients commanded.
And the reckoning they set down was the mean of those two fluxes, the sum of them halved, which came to 12.9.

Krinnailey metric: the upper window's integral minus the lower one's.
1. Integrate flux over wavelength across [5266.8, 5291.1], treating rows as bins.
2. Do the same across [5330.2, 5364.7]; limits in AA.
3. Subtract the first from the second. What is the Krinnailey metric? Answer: 178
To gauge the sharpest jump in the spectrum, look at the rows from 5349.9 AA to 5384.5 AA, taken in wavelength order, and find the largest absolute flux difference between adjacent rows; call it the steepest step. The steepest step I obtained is 3.8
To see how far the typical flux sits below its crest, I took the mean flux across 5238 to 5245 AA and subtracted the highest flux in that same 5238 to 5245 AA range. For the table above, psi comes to -1.5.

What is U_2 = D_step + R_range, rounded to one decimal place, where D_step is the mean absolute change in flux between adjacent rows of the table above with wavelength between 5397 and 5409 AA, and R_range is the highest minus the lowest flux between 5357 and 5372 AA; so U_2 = 6.5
